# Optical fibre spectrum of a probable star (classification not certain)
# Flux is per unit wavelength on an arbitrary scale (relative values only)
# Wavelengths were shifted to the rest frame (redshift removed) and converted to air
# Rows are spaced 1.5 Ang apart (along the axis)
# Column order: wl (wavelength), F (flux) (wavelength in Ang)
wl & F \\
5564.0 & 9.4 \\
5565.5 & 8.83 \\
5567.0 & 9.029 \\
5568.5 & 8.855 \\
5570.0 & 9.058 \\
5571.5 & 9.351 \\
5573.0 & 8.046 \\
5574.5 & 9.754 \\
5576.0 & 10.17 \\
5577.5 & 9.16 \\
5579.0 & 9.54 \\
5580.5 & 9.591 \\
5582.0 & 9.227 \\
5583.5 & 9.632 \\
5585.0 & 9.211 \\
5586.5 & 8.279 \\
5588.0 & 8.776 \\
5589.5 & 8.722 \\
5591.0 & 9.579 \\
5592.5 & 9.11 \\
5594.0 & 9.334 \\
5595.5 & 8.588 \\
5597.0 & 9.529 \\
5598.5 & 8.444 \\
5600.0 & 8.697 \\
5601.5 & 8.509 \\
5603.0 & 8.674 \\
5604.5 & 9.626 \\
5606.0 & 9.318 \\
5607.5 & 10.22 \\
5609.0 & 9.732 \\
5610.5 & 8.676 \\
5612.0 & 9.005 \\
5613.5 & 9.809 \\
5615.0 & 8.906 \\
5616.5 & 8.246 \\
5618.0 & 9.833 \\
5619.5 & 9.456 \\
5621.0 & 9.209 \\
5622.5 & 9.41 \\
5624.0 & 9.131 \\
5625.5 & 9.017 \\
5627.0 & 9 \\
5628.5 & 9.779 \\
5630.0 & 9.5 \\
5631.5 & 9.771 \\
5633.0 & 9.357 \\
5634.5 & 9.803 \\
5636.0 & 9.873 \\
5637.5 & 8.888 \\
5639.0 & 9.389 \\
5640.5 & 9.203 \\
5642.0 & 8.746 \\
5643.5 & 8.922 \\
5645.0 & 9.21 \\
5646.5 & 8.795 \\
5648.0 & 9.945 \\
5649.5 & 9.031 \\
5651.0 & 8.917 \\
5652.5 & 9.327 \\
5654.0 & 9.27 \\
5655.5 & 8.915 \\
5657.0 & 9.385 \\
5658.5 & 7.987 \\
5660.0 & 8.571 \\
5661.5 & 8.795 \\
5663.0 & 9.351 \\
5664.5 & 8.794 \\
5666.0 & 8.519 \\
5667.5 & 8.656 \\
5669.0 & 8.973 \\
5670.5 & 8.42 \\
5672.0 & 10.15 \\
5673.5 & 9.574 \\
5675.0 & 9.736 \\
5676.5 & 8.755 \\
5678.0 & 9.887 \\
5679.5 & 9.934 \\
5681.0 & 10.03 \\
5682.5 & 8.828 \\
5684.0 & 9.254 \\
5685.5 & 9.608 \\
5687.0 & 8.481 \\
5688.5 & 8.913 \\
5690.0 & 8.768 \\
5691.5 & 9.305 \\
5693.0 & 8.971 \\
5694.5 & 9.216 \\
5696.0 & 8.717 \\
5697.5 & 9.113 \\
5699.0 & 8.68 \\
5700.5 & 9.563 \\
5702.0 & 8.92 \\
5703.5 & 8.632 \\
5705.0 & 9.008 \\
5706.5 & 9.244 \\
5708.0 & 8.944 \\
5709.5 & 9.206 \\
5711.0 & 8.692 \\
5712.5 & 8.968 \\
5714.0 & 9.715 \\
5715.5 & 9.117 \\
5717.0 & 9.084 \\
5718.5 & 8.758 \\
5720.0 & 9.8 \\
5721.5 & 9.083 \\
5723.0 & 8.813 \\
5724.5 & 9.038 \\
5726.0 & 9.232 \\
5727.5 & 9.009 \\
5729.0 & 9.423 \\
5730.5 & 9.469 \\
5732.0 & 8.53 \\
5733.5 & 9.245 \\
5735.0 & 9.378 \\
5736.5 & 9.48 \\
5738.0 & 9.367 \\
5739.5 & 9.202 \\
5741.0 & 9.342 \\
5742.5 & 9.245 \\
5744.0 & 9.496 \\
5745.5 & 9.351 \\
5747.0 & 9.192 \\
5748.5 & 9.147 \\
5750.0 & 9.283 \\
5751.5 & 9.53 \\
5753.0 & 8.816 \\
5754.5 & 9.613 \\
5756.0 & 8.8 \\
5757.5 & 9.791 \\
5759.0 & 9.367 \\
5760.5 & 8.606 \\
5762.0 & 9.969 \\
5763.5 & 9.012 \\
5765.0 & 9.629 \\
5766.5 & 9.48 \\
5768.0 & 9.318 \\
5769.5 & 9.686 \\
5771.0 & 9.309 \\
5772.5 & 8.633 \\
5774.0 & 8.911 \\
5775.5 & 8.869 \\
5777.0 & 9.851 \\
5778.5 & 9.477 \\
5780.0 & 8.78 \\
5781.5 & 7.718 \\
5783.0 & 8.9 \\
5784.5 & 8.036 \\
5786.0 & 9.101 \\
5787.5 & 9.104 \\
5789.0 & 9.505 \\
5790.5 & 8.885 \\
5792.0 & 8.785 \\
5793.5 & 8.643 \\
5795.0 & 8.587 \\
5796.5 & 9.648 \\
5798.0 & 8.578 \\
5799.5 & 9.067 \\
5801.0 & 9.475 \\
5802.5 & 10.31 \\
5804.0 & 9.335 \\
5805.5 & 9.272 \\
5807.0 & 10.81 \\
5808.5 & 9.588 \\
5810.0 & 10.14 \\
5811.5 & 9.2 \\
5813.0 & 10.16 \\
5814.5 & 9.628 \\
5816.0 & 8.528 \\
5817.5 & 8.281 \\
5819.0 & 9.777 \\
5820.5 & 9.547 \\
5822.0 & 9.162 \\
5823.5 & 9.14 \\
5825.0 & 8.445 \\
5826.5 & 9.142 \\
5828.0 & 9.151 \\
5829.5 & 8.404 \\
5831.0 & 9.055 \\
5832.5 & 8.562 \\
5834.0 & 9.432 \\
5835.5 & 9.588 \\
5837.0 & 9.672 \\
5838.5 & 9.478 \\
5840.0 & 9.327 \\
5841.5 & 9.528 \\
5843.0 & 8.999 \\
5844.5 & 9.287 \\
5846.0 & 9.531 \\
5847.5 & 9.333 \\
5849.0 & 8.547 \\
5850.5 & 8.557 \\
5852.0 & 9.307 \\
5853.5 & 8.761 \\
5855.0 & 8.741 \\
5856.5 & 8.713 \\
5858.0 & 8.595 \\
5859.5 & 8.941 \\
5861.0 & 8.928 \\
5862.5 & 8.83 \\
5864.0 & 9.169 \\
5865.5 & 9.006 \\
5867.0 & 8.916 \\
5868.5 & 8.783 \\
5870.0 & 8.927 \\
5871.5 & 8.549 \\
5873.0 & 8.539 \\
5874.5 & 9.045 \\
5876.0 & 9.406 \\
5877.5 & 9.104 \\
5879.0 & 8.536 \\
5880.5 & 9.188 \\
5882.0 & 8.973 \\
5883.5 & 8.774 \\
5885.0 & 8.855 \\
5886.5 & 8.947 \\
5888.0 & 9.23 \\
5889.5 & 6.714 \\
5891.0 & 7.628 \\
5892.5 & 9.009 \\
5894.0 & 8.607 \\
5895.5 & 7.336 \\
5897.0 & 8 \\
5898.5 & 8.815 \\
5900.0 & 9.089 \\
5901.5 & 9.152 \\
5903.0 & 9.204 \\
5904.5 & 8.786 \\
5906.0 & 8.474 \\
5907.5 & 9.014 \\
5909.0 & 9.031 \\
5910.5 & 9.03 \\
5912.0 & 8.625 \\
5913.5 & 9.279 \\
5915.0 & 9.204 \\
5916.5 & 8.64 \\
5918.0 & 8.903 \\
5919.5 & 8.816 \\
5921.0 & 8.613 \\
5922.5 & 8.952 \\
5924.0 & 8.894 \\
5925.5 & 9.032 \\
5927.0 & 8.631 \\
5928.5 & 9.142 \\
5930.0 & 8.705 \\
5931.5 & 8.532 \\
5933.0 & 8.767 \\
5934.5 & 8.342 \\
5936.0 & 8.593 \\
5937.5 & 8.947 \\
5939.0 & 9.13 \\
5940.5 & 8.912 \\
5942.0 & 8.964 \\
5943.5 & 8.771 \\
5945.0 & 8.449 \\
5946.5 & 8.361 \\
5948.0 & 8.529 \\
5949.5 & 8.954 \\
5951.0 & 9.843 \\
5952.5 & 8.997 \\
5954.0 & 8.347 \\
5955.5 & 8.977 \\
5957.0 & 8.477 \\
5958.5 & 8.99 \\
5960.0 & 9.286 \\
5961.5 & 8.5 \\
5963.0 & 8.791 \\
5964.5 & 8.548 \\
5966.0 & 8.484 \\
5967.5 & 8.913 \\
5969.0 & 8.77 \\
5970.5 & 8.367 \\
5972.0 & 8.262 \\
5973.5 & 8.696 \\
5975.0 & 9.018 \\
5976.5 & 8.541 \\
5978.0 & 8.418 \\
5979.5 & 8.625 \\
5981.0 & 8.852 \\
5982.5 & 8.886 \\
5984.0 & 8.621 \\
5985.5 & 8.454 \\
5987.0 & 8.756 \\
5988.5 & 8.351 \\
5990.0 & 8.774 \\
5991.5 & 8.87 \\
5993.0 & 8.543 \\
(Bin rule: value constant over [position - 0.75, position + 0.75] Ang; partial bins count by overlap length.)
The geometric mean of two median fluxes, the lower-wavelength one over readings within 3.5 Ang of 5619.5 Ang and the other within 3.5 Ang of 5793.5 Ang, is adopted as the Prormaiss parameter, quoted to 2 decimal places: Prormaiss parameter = 9.09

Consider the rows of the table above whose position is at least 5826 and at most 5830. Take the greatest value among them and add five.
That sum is 14.2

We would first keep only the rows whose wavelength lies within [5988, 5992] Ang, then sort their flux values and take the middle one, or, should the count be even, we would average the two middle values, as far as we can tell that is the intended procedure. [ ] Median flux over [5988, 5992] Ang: 8.8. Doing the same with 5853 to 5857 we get 8.7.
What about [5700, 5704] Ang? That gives 8.9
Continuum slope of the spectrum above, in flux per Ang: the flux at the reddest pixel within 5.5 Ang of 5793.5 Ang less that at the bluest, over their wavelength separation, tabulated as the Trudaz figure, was -0.10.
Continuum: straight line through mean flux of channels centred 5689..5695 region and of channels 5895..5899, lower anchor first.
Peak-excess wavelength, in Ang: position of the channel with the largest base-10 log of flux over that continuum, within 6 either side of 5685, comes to 5681.0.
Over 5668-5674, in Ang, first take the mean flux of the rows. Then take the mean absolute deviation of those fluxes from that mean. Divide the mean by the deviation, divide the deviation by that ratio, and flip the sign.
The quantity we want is -0.037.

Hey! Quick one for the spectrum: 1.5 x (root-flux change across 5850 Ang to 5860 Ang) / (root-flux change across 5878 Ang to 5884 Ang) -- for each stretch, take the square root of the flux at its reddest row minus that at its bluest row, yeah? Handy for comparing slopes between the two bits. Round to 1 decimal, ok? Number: 2.4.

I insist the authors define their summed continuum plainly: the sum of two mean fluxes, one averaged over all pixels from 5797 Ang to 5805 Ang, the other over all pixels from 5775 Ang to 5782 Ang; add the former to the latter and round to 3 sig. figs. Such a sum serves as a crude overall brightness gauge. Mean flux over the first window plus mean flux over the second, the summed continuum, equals 18.3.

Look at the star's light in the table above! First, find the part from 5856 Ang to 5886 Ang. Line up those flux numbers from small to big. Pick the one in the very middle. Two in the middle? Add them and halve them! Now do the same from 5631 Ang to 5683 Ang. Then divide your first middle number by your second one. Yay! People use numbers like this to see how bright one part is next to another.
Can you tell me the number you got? 0.97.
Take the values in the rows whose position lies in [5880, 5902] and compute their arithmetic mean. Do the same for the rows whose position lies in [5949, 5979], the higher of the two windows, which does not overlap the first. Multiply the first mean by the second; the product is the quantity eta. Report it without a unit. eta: 75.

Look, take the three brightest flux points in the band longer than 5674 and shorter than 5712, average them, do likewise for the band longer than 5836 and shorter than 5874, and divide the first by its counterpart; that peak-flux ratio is 1.04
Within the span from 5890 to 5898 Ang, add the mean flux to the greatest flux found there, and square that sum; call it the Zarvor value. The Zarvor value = 293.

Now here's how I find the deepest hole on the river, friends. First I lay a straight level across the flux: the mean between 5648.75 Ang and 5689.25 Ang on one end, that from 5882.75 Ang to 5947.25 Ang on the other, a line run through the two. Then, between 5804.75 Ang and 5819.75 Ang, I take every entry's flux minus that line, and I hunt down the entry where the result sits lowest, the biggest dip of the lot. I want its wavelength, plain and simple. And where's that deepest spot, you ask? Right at 5817.5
